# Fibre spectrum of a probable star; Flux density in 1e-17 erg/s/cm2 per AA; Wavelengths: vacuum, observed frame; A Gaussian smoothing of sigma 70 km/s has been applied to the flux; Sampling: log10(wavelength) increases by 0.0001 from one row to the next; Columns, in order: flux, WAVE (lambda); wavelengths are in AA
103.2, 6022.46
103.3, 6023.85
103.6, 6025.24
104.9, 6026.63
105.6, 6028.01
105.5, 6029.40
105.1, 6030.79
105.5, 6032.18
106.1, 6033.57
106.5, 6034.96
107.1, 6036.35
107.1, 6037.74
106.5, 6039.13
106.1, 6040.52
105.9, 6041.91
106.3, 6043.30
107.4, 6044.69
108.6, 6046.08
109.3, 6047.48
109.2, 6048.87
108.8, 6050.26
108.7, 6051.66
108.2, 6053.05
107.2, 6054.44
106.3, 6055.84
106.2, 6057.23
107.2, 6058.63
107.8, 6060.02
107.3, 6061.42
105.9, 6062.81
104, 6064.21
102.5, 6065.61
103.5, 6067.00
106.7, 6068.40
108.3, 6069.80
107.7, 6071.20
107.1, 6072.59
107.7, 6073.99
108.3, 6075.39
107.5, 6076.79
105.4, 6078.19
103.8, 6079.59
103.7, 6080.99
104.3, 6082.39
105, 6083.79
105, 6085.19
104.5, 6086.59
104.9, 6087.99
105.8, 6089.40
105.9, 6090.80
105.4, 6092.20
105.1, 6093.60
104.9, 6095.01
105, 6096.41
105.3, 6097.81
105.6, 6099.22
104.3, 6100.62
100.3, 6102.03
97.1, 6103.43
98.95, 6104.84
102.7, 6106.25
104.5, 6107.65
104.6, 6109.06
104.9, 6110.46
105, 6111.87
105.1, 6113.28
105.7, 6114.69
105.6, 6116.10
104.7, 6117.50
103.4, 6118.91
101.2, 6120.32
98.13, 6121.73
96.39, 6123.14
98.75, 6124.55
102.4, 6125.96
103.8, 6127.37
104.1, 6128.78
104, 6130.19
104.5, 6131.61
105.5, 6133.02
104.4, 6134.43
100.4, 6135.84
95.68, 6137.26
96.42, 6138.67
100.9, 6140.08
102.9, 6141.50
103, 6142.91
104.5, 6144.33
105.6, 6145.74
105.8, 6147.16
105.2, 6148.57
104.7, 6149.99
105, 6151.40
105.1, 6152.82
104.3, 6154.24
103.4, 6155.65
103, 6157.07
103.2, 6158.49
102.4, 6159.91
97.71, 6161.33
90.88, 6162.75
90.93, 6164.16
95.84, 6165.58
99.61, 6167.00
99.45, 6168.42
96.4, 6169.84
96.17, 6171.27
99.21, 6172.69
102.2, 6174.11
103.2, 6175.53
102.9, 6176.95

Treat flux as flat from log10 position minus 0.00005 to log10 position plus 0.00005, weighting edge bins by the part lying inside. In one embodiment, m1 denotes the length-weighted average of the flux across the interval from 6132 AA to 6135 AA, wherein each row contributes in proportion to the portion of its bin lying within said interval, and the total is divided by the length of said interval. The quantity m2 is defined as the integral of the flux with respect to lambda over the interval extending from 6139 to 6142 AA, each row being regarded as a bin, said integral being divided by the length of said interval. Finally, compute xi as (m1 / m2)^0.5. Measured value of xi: 1.02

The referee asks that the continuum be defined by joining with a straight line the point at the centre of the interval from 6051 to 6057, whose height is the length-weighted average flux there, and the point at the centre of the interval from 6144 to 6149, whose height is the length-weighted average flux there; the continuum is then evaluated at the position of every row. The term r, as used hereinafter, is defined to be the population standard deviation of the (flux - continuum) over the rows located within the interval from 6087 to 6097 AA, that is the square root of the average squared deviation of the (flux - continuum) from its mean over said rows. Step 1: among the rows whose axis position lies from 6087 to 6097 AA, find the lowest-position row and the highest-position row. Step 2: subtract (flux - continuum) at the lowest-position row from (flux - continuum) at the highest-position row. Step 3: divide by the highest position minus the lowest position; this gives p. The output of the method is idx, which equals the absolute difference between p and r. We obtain 0.3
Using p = 0.0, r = 0.4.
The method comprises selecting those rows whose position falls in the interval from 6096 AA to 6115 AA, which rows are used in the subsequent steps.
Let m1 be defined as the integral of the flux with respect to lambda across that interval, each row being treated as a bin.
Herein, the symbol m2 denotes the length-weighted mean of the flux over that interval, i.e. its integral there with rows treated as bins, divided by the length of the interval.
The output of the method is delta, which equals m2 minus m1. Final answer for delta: -1861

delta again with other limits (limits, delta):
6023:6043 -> -2007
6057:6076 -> -1916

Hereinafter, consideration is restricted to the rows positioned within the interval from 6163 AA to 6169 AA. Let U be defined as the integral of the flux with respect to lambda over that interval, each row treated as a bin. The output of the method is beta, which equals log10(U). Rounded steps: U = 577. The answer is 2.76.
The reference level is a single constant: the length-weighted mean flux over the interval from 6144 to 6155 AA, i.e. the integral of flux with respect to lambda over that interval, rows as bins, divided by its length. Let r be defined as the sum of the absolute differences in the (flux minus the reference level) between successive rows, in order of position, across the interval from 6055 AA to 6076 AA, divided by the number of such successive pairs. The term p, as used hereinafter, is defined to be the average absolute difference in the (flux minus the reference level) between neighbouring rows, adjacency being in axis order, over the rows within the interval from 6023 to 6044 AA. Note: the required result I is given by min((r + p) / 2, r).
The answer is 0.77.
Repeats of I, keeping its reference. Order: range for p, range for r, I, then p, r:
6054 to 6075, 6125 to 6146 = 1.38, 1.1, 1.6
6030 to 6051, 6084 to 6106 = 0.75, 0.5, 1.0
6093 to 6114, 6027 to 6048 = 0.51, 1.2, 0.5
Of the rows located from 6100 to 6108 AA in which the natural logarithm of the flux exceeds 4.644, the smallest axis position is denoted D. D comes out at 6100.62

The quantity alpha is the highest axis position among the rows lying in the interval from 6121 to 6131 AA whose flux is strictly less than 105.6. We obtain 6130.19 AA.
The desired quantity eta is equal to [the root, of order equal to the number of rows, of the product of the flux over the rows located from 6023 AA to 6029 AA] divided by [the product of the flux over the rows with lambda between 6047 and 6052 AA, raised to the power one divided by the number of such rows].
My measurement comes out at 0.96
